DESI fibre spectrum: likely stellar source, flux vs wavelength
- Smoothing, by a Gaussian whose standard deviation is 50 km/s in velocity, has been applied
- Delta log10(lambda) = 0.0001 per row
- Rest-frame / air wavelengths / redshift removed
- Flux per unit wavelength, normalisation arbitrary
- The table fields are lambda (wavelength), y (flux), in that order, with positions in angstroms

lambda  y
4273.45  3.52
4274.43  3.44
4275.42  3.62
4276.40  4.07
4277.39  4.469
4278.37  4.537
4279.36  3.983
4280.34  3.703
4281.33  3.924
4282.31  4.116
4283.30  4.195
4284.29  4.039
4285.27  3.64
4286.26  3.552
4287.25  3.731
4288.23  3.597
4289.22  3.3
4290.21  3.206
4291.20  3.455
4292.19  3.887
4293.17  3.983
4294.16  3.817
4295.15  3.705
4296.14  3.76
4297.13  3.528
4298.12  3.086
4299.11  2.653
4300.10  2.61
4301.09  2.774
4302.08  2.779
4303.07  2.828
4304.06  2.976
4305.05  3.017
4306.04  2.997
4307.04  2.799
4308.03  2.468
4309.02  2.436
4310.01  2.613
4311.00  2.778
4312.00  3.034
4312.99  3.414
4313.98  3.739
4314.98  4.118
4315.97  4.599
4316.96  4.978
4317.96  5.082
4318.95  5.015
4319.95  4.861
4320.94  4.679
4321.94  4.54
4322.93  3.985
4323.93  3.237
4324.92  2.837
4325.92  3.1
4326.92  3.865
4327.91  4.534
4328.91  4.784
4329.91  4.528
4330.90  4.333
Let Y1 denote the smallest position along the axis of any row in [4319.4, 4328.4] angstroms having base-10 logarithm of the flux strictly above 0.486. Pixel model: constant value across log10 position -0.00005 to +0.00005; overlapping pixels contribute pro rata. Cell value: 4319.95 angstroms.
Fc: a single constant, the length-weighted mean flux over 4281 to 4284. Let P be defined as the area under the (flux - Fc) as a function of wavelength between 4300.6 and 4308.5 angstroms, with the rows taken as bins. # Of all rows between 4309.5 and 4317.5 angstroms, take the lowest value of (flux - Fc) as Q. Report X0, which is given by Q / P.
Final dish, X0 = 0.15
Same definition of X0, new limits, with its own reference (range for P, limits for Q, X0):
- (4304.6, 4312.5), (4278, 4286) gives 0.04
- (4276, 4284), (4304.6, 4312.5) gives -5.01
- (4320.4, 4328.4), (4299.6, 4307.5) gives 0.80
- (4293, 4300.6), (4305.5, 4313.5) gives 0.30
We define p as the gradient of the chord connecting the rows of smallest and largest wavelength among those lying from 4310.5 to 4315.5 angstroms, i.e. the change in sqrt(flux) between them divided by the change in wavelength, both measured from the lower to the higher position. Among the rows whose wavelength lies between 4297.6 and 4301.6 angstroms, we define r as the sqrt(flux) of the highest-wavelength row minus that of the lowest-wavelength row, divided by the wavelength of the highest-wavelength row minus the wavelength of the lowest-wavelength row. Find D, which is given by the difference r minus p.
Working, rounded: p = 0.091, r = -0.03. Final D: -0.12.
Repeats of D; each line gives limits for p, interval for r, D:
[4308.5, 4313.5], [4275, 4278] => 0.04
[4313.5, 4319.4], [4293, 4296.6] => -0.08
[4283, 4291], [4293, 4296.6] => 0.02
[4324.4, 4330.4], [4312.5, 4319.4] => -0.02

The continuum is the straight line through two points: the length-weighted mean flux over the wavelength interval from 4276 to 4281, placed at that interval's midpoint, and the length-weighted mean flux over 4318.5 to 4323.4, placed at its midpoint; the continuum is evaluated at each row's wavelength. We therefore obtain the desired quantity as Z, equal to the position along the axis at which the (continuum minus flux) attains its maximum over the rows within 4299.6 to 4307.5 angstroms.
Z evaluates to 4300.10 angstroms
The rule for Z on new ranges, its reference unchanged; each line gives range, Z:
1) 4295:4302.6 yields 4300.10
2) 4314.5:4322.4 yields 4314.98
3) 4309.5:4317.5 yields 4310.01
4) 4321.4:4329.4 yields 4324.92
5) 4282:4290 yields 4289.22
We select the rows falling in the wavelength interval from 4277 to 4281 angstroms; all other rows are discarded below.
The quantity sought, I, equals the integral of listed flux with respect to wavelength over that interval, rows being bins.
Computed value 17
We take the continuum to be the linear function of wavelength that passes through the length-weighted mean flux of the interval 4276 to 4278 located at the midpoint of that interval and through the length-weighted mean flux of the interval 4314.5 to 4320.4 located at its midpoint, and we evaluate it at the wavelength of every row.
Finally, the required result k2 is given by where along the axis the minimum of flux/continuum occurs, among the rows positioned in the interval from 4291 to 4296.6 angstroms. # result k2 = 4291.20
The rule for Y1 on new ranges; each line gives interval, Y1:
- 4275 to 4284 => 4275.42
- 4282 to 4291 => 4282.31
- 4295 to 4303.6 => 4295.15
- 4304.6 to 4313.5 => 4312.99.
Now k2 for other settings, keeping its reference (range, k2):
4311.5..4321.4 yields 4312.00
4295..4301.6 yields 4300.10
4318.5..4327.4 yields 4324.92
